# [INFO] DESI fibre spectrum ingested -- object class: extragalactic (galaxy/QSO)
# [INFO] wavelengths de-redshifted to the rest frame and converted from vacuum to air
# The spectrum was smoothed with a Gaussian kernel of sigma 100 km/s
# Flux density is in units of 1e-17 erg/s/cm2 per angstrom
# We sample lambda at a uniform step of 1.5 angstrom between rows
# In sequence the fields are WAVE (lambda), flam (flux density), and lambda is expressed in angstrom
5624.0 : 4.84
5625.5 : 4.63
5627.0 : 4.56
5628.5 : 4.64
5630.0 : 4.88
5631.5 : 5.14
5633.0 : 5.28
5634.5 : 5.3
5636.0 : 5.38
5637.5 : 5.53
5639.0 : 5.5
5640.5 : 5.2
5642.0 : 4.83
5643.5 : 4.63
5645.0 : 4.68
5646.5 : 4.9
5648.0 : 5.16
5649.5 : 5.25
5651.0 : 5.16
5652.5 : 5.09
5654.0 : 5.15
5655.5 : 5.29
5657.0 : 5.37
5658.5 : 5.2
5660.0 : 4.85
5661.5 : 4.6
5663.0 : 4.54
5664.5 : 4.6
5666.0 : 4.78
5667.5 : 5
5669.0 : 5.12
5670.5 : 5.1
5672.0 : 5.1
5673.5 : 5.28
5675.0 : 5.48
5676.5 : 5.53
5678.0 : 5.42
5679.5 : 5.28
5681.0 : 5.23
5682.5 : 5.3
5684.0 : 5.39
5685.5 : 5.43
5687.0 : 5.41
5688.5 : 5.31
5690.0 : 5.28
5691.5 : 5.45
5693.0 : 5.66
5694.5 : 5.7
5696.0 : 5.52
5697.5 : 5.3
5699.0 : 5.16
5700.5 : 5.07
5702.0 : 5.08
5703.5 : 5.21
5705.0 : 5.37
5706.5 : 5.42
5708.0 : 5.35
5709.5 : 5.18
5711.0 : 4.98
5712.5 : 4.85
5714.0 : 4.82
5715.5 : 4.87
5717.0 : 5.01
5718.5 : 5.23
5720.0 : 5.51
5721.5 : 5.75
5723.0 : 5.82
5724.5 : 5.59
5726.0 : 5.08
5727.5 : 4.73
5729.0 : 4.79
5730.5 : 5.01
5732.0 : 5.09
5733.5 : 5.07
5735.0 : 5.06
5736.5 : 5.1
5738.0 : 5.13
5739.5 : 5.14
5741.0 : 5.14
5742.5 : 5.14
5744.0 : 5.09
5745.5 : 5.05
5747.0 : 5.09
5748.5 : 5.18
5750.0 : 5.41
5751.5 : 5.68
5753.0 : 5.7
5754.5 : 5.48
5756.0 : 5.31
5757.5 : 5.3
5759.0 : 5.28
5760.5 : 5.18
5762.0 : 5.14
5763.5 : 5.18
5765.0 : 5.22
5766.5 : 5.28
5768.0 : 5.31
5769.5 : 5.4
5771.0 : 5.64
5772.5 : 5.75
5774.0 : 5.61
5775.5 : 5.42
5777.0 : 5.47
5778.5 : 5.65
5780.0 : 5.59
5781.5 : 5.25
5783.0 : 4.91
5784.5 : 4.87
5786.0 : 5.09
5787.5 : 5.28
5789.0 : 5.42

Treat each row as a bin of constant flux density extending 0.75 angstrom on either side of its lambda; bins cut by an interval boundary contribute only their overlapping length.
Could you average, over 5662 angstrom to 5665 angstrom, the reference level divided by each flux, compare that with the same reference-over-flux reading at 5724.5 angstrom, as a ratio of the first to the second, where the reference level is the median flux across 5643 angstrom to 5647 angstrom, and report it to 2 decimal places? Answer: 1.22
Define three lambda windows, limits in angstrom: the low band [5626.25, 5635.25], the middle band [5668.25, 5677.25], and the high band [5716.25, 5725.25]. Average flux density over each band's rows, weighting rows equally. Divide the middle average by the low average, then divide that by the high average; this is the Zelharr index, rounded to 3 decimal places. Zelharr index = 0.193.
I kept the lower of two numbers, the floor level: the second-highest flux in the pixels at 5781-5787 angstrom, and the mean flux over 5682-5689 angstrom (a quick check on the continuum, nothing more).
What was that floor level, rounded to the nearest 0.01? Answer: 5.09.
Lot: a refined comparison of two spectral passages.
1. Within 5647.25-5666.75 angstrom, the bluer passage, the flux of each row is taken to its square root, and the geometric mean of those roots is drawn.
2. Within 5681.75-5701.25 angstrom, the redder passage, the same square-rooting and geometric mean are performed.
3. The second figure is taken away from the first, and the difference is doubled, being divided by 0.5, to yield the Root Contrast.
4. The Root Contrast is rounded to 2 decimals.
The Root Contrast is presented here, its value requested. -0.17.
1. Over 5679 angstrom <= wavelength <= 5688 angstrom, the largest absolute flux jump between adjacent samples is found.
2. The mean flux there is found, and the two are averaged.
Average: 2.72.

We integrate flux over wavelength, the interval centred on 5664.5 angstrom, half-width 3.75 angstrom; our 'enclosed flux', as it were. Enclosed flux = 35.3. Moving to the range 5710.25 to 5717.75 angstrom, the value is 36.8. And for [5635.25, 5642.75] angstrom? 39.7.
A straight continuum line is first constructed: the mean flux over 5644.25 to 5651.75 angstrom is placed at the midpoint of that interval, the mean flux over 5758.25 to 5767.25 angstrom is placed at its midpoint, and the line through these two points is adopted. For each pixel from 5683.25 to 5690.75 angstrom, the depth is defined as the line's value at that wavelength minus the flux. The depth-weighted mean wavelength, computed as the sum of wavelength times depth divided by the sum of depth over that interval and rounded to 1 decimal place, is 5686.6 angstrom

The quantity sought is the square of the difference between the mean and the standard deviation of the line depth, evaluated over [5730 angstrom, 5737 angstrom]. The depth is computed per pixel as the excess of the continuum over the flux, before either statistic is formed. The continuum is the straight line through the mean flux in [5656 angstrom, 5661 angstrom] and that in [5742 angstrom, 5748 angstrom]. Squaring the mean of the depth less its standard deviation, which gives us 0.00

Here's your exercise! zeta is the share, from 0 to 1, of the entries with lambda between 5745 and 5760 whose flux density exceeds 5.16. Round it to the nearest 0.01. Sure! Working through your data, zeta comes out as 0.80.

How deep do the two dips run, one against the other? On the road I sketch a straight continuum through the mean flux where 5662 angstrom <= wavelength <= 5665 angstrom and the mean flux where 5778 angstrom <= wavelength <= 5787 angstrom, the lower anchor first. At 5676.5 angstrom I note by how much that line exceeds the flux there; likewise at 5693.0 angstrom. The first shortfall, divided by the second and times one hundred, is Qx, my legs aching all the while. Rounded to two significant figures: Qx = 96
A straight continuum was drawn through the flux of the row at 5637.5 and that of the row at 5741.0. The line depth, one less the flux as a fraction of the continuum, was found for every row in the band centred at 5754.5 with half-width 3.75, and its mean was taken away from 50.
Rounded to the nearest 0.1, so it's 50.1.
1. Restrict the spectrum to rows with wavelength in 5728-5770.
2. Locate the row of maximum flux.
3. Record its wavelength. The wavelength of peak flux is 5753.0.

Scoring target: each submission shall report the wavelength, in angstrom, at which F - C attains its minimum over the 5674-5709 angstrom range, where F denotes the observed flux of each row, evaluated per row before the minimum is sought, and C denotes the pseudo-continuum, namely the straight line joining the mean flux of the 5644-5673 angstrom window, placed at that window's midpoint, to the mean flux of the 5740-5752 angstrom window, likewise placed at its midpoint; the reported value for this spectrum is 5700.5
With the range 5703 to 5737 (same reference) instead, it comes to 5727.5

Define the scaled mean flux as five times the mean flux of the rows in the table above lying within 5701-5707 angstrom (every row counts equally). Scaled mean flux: 26.3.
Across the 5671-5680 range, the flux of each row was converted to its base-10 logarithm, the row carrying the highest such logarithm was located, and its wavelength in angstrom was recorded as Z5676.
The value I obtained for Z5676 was 5676.5 angstrom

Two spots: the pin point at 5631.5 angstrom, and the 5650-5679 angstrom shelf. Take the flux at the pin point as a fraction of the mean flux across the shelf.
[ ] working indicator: 1.01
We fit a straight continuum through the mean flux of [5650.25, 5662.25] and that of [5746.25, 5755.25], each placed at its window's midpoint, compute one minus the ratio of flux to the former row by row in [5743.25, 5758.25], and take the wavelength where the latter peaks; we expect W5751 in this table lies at 5745.5 angstrom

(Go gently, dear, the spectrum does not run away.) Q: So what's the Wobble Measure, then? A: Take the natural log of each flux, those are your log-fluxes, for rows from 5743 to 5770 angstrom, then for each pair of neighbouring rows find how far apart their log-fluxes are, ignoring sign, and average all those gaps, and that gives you 0.017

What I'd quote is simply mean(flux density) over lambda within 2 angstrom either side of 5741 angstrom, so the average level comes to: 5.14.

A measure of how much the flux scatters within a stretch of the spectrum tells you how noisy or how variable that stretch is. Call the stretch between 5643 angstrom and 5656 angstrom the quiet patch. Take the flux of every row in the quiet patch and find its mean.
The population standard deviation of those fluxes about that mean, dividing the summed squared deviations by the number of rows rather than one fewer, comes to 0.23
